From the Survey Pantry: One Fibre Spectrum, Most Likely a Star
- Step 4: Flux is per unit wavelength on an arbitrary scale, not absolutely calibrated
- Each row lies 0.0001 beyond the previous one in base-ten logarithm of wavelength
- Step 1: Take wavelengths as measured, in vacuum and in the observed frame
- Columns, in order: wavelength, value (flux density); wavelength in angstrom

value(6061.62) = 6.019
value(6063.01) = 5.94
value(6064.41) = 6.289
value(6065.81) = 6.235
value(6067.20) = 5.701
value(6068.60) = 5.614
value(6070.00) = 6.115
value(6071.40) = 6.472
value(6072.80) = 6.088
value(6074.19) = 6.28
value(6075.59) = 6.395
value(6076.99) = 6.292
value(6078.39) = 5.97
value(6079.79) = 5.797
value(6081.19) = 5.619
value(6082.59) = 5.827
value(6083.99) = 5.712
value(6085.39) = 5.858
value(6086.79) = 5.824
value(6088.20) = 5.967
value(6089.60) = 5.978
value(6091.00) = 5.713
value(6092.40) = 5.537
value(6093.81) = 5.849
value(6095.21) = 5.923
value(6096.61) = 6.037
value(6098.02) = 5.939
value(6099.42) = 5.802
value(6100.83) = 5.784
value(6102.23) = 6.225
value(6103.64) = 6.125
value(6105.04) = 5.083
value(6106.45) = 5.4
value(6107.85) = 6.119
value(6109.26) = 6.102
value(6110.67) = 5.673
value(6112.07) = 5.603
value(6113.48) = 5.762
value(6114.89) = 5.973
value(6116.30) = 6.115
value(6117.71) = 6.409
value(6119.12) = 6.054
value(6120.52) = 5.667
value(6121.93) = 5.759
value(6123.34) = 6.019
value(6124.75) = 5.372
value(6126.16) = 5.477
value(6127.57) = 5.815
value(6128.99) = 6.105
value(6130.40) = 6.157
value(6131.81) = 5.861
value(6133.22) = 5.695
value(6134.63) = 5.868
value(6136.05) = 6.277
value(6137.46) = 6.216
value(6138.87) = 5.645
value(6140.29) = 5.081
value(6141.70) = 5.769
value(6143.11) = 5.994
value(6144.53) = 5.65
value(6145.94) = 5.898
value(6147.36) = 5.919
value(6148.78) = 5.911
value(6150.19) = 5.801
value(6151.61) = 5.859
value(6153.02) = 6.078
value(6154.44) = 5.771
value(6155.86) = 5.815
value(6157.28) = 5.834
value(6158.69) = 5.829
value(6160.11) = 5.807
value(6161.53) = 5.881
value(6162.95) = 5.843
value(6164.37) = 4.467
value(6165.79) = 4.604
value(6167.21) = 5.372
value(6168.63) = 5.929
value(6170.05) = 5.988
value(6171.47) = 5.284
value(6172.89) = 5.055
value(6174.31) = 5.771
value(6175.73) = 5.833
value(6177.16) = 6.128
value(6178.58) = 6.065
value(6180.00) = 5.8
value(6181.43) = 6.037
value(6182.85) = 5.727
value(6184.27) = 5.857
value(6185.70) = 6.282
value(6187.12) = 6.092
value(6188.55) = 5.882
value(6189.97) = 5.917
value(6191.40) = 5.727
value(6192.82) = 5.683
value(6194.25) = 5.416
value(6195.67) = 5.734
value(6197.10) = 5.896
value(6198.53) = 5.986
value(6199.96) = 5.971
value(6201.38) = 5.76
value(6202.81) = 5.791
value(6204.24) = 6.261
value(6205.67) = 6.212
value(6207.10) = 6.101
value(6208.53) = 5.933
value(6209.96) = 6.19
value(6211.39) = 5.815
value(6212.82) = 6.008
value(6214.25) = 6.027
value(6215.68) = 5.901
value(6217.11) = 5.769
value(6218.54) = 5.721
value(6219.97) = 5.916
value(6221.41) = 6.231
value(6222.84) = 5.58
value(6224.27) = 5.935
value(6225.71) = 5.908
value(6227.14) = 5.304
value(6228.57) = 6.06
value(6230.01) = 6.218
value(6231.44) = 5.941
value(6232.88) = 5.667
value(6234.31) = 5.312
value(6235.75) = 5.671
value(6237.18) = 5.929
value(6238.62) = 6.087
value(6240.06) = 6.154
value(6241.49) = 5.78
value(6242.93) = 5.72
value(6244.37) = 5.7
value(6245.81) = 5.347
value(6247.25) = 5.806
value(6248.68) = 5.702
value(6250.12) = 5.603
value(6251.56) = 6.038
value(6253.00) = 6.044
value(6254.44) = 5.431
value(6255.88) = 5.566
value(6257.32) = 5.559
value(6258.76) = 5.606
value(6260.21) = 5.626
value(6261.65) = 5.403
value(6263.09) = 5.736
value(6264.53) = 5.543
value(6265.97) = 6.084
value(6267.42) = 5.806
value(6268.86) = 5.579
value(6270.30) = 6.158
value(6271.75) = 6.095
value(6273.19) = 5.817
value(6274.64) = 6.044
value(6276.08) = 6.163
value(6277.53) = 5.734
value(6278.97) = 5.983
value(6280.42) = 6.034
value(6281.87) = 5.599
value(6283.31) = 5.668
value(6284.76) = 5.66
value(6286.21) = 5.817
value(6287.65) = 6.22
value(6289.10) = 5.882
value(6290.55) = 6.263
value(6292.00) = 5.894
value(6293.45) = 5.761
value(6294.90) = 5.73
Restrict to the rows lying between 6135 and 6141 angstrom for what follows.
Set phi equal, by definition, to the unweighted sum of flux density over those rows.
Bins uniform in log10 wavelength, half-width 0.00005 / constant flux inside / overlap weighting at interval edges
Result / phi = 23.2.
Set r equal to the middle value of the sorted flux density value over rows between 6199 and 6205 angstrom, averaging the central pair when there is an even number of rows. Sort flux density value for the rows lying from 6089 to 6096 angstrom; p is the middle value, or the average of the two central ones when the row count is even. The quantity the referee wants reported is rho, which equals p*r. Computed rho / 34.4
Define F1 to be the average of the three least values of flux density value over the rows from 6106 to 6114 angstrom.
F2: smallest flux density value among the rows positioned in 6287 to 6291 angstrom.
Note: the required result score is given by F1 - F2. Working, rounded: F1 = 5.56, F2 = 5.882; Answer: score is -0.32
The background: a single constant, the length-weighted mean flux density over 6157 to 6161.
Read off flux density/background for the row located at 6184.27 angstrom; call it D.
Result 1.00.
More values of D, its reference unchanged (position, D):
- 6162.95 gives 1.00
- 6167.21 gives 0.92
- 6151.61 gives 1.00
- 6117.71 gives 1.10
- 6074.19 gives 1.08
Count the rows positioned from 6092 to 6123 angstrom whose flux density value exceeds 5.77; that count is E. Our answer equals 14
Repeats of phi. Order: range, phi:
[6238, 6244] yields 23.7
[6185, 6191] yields 24.2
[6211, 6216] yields 23.8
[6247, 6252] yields 23.1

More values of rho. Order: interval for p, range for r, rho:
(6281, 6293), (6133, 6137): 34.3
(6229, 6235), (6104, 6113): 32.7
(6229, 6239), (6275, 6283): 35.5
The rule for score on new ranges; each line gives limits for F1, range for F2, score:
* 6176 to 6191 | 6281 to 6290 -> 0.20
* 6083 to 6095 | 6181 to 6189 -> -0.07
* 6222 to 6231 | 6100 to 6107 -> 0.51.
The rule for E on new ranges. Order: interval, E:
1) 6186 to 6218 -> 16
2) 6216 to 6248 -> 12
